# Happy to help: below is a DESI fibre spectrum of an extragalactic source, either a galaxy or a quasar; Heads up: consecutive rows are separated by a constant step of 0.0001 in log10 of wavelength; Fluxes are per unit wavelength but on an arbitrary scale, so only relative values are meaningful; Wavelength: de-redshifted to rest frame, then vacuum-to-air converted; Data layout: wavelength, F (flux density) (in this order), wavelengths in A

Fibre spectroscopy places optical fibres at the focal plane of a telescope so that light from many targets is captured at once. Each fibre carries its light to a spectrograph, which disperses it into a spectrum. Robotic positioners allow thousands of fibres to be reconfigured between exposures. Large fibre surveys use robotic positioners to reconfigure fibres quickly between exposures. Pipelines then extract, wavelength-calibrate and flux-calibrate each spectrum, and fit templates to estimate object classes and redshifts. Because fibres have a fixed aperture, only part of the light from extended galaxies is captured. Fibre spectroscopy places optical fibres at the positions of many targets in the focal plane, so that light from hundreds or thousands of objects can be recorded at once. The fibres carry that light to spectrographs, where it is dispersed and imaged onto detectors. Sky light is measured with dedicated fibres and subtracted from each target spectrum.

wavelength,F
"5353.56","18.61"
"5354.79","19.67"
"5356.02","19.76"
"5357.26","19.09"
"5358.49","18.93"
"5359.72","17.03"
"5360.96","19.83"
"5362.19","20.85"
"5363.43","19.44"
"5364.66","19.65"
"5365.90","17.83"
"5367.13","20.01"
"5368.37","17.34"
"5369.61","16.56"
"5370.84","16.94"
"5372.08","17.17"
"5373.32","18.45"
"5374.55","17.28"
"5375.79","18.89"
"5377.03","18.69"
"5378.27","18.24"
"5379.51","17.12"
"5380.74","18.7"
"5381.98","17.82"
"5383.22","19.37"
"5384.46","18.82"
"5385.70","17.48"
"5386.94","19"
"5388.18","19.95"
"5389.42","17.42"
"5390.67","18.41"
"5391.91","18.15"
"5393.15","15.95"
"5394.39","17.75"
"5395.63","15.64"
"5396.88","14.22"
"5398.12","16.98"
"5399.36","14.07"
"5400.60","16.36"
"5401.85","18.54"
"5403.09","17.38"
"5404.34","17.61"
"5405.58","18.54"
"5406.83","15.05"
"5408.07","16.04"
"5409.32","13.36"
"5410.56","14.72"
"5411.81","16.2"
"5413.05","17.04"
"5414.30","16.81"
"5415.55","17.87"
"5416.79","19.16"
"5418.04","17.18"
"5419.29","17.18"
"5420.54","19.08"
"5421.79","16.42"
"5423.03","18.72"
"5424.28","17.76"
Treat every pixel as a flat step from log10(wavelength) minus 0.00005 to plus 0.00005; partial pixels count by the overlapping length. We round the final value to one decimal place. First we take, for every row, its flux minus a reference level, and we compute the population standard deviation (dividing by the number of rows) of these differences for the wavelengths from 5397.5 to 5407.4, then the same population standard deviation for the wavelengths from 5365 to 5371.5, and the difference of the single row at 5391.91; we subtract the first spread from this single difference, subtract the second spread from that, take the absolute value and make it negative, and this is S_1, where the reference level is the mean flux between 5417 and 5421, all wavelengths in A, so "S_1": -2.4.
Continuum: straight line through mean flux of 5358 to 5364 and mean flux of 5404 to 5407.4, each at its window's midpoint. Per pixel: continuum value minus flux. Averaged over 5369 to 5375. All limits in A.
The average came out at 1.4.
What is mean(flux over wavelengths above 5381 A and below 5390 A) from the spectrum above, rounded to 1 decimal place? 18.6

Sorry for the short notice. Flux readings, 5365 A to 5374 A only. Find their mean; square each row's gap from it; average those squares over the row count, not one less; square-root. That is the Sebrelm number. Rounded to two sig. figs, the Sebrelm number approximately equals 1.1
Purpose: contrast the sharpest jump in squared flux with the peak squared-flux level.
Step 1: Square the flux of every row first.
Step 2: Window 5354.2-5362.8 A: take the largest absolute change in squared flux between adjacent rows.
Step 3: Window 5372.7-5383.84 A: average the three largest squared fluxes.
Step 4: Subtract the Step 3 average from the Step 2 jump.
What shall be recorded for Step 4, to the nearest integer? -257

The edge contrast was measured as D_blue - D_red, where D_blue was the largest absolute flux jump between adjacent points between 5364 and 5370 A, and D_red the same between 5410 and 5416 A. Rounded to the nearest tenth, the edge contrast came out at 1.2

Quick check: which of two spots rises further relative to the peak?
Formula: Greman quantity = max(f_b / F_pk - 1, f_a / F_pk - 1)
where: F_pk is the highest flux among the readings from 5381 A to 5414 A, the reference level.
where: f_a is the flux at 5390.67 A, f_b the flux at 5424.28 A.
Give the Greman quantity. -0.08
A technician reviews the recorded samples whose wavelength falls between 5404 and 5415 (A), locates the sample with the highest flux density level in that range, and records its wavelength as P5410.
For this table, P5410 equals 5405.58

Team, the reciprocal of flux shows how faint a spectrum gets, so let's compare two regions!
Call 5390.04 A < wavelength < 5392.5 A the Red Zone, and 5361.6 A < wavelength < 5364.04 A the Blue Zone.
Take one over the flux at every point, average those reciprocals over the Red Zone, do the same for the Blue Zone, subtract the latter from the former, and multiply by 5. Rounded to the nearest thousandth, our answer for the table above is 0.025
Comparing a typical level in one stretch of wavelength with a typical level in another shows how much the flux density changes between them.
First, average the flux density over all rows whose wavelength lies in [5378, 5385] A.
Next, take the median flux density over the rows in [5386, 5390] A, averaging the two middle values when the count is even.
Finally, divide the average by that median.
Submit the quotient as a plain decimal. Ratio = 0.97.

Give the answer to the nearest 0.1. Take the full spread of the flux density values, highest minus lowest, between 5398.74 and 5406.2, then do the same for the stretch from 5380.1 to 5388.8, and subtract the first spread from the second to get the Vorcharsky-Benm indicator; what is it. -2.0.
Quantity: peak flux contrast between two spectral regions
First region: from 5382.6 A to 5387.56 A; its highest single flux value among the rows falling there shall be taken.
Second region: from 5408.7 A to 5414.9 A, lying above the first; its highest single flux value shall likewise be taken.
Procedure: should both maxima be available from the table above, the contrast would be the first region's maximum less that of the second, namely 2.3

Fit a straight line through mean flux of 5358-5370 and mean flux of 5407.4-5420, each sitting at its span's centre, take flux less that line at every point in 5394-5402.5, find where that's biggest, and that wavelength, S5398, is 5401.85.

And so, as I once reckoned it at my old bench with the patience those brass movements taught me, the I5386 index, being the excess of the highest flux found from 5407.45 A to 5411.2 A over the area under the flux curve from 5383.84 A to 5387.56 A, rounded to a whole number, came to -53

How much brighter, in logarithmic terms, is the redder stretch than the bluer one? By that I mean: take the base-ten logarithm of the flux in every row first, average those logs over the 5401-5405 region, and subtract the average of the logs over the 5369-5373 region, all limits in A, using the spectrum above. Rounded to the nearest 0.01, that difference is 0.02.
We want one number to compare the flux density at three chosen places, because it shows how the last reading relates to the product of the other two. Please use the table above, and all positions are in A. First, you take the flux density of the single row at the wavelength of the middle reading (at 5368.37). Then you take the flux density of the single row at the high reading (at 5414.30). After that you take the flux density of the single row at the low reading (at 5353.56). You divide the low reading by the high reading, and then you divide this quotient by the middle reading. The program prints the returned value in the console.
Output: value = 0.0638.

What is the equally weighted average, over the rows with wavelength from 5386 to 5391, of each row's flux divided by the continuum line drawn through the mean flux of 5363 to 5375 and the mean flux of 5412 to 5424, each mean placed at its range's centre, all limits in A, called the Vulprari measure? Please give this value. 1.04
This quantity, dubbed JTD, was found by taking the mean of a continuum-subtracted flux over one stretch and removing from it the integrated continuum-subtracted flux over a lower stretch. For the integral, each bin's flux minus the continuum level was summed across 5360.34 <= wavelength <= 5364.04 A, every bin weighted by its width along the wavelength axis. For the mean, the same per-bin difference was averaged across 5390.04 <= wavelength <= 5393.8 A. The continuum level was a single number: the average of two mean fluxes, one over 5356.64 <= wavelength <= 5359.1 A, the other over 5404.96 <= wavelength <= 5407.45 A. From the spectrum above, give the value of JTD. -8.3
